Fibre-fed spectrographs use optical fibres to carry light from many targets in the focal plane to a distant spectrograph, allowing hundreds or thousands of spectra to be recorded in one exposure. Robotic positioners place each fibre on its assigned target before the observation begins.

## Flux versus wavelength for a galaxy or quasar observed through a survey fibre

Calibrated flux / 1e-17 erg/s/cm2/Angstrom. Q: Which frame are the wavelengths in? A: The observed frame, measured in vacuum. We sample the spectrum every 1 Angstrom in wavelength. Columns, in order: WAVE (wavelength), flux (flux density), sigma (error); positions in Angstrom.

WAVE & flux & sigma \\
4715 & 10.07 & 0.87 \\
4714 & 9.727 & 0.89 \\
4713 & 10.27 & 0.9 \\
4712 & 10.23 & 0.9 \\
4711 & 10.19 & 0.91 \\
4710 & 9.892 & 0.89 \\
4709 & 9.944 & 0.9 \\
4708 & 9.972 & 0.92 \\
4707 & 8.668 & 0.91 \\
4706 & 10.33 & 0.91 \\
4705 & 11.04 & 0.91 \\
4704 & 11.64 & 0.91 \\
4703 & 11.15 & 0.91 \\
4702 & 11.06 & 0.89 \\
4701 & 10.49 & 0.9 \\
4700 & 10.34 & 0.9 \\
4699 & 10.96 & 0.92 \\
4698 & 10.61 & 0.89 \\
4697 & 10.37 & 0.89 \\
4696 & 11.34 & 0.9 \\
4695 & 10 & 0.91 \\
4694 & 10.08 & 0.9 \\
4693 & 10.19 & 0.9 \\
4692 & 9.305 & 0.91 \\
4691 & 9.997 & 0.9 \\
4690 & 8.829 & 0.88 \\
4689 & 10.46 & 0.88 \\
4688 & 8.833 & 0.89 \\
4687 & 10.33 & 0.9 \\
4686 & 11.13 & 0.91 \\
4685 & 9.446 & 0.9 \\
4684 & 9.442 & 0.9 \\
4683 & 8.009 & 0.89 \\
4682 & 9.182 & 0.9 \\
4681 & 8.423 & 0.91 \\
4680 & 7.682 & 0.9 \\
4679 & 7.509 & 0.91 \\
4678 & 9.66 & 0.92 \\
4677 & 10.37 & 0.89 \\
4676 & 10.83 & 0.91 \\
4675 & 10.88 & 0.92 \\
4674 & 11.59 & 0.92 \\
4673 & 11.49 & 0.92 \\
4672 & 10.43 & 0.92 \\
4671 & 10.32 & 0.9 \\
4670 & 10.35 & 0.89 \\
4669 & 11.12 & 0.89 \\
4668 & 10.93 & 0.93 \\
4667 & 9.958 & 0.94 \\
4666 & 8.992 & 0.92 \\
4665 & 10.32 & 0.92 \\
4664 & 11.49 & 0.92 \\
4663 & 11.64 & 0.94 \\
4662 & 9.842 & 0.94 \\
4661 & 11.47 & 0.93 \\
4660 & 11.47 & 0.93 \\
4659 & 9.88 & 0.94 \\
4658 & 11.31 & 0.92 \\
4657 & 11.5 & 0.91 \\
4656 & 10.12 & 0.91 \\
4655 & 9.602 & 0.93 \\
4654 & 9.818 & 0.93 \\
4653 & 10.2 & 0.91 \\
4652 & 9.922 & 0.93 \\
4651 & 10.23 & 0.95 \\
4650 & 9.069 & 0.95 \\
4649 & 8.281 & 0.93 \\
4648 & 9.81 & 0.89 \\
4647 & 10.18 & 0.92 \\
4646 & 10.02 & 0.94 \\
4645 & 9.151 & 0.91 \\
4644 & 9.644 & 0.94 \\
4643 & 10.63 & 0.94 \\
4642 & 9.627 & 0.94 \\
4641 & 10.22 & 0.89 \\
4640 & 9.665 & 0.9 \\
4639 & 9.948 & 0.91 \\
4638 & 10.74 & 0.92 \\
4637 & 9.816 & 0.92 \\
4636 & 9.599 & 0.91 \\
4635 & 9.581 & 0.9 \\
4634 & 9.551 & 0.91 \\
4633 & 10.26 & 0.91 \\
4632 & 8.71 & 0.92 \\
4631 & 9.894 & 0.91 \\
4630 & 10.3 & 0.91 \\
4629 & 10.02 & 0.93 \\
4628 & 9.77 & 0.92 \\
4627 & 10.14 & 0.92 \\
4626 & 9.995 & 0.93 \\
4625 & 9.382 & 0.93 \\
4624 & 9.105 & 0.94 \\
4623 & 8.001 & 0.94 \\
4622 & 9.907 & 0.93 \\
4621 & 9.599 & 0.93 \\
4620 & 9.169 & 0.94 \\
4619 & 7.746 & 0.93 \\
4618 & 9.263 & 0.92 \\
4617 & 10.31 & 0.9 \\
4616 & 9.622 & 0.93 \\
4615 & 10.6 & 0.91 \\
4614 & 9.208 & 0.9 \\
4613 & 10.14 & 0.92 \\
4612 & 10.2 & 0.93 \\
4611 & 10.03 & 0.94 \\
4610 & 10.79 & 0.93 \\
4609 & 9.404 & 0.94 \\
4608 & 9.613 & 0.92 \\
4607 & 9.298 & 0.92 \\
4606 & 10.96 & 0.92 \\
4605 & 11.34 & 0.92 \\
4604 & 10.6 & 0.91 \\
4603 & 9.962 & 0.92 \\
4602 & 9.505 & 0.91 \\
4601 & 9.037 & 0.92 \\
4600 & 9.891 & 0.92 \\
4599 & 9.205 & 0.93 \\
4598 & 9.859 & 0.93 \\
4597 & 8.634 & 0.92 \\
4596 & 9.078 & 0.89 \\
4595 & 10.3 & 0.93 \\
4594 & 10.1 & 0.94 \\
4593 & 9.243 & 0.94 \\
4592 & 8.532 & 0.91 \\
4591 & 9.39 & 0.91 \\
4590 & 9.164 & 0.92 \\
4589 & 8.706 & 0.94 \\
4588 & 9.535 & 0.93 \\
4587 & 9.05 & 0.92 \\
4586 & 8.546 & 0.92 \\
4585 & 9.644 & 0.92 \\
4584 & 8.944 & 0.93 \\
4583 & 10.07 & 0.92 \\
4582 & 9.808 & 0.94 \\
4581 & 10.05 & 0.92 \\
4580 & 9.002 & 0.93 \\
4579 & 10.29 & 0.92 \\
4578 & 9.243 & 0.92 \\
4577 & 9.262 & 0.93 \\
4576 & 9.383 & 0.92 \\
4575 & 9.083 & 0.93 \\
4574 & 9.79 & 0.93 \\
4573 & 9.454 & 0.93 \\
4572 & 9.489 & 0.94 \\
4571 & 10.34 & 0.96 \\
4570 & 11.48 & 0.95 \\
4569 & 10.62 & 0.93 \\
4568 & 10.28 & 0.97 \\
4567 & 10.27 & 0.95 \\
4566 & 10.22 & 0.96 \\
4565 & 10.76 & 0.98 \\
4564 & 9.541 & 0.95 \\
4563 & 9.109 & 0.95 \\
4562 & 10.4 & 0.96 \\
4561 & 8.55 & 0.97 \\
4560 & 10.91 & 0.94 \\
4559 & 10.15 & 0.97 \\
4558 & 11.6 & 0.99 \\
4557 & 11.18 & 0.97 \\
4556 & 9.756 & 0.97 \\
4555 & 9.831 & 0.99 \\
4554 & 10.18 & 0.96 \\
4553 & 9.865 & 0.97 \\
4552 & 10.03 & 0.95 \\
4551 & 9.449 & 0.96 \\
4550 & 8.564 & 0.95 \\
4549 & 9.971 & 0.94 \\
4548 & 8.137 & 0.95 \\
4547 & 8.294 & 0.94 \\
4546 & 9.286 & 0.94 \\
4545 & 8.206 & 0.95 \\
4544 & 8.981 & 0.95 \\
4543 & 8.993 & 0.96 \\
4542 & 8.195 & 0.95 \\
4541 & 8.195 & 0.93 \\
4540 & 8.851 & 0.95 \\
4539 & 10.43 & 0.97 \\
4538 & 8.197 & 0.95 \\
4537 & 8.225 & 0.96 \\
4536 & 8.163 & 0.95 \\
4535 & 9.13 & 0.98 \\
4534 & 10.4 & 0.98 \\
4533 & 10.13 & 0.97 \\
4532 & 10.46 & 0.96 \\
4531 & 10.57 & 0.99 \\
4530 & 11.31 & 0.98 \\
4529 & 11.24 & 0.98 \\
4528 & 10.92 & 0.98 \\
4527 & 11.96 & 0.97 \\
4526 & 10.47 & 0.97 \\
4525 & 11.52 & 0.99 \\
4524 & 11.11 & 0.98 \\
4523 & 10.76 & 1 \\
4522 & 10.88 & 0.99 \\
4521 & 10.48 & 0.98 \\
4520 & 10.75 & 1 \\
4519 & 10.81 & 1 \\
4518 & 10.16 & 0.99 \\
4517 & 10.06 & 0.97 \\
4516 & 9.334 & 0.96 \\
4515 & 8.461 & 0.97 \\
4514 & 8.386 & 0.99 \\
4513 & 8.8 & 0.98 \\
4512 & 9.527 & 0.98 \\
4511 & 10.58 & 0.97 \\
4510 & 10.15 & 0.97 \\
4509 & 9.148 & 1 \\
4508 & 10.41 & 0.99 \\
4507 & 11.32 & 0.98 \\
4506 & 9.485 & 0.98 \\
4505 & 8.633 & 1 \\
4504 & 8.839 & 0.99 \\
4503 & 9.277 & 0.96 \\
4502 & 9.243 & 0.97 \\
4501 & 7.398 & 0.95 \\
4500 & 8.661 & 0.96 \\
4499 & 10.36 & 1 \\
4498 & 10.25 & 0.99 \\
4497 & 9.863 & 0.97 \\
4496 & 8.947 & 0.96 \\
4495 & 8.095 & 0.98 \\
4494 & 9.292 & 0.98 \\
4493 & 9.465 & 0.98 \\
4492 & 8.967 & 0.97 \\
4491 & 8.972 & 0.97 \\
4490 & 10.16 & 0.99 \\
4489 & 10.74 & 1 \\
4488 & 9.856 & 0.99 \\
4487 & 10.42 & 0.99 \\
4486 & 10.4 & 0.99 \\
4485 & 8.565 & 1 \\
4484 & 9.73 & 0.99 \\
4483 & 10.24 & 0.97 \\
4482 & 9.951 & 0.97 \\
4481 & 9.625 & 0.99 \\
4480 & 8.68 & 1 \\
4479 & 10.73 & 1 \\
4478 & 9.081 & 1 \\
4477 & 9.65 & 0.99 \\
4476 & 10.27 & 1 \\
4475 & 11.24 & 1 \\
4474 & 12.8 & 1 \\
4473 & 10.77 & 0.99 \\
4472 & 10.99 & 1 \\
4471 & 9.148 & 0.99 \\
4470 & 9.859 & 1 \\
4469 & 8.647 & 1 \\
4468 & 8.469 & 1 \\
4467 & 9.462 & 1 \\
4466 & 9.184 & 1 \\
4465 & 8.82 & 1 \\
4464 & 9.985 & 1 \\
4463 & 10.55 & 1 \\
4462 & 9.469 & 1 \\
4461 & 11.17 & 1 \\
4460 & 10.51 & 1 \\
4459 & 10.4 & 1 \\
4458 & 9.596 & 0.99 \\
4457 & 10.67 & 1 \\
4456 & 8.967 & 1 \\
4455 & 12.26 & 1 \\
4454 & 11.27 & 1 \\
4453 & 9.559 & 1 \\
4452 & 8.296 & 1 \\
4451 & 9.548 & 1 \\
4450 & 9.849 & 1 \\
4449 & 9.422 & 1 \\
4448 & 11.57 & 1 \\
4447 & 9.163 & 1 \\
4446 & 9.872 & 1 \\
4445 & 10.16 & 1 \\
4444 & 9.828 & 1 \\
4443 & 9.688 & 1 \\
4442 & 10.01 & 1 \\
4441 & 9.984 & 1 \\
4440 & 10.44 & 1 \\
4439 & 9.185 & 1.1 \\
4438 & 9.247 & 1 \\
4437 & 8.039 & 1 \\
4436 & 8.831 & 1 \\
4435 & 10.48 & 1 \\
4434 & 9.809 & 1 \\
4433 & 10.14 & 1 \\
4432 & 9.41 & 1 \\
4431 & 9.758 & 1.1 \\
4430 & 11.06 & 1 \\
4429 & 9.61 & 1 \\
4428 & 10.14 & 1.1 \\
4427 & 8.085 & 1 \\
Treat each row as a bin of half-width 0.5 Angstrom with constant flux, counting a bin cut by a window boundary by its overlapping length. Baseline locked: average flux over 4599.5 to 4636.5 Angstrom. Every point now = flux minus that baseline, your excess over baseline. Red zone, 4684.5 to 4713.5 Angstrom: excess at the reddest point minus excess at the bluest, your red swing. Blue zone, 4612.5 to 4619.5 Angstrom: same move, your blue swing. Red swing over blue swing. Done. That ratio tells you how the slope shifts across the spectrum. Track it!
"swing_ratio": 0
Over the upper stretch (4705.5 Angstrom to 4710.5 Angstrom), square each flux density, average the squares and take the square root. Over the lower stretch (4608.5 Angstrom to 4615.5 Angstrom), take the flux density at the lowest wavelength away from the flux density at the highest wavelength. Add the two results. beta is 11.0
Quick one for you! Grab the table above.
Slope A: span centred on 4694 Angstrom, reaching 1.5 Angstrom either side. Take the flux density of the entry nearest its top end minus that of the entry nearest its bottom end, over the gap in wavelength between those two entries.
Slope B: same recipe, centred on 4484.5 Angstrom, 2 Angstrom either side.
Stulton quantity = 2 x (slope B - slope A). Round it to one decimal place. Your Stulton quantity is 0.3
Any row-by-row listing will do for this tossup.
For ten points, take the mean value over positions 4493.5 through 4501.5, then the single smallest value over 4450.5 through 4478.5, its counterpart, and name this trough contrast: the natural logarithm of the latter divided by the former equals -0.09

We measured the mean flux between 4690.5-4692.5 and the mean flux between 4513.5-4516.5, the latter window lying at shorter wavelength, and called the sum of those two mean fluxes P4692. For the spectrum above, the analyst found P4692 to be 18.4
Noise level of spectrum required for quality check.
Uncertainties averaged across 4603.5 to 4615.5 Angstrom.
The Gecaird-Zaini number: 0.922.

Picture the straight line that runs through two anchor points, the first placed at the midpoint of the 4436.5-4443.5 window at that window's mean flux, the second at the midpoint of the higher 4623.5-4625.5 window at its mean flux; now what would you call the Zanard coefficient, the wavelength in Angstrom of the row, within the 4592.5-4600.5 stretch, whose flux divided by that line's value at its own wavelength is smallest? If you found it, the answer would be 4597 Angstrom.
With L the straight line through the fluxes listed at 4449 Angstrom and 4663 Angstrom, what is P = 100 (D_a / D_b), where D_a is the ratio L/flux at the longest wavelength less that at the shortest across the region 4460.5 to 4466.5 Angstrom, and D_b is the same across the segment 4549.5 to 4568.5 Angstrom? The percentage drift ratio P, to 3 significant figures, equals -102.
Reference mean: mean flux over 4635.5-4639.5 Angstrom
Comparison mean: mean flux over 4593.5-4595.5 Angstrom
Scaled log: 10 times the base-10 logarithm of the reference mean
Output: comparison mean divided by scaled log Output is 1.02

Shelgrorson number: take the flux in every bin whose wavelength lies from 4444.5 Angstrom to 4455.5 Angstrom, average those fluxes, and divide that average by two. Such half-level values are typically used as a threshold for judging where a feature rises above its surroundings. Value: 5.04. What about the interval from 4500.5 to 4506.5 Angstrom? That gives 4.41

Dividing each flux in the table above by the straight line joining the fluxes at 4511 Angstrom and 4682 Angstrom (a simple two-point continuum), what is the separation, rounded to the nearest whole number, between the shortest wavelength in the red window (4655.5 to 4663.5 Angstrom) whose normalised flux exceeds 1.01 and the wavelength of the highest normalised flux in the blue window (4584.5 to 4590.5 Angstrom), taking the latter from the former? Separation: 71 Angstrom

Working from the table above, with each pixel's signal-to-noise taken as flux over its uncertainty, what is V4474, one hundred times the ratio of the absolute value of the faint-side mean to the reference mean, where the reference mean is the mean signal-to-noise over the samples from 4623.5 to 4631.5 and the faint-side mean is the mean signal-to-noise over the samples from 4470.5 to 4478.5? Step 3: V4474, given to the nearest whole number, 99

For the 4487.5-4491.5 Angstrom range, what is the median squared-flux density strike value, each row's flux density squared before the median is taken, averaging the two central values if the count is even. 100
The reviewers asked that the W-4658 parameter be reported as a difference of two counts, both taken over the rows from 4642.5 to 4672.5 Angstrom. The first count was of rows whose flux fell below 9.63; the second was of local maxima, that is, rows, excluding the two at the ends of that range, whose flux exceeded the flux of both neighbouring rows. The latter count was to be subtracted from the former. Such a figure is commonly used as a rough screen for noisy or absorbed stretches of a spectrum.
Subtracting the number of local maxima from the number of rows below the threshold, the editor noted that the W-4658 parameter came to -1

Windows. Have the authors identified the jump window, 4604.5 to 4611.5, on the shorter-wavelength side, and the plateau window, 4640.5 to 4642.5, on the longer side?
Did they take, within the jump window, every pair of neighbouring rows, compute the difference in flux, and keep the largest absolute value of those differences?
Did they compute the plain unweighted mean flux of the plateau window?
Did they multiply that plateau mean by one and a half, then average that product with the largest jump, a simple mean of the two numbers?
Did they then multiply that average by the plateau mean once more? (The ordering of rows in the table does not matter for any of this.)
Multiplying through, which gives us 82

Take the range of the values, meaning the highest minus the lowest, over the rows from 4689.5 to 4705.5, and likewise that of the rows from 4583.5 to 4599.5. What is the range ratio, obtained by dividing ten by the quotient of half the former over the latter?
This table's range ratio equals 13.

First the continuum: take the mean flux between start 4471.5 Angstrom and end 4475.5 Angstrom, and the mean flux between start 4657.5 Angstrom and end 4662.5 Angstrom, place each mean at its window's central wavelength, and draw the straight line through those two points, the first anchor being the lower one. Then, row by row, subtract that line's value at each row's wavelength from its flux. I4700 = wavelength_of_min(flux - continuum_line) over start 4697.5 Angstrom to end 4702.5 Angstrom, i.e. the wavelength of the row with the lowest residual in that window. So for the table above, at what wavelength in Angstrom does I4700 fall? 4700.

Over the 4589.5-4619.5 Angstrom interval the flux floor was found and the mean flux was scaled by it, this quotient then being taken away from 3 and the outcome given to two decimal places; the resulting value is 1.75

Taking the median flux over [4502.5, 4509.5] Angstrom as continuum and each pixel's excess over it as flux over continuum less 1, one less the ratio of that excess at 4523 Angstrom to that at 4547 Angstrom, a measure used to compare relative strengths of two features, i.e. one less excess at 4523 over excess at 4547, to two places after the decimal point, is 2.51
